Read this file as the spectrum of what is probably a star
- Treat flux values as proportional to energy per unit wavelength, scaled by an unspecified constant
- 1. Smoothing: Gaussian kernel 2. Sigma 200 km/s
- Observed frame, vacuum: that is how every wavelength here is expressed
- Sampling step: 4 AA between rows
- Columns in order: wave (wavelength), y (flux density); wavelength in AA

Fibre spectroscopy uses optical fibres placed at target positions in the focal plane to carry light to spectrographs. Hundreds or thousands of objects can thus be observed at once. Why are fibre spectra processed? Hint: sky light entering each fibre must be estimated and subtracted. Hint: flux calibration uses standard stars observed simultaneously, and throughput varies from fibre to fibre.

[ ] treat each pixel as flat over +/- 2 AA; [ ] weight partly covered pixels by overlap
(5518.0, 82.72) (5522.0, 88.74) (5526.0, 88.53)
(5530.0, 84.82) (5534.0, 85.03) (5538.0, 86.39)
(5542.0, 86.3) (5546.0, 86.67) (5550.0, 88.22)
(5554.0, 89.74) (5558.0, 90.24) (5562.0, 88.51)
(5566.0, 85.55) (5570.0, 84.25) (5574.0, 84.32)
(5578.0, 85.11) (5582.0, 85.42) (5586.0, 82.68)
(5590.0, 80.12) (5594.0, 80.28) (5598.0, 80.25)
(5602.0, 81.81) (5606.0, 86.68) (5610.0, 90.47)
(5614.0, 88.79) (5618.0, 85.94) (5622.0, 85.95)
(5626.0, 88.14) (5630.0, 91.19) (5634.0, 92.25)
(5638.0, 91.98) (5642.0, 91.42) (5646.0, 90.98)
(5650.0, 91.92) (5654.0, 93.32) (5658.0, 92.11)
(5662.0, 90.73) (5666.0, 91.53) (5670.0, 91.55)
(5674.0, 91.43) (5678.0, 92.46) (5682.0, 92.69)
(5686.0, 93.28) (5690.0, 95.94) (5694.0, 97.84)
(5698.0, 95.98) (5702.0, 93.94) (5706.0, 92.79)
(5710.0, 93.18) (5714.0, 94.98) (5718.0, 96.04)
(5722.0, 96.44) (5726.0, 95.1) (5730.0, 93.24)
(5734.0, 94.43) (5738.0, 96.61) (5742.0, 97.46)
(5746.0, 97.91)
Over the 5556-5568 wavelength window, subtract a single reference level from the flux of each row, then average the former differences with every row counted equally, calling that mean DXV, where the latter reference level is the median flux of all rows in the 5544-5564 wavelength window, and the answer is 0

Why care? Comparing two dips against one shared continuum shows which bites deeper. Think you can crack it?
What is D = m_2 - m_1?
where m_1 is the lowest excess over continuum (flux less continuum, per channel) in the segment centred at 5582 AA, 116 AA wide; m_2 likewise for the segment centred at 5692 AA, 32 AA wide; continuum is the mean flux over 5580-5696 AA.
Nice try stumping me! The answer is 12.3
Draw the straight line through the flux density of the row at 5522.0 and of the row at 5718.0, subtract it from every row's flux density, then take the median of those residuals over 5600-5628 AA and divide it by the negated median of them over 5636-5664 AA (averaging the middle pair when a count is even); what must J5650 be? -3.1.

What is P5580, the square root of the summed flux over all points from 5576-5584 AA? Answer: 13.1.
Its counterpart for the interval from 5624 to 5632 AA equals 13.4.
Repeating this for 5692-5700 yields 13.9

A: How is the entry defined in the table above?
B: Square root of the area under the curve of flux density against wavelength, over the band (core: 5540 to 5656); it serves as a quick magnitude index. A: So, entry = 101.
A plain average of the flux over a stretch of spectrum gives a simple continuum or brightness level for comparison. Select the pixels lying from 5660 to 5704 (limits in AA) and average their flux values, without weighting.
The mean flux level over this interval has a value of 93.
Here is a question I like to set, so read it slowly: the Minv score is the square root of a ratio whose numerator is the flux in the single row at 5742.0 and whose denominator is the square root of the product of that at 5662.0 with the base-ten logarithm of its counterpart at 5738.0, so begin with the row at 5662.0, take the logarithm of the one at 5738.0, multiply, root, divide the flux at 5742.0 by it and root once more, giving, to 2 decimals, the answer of 2.69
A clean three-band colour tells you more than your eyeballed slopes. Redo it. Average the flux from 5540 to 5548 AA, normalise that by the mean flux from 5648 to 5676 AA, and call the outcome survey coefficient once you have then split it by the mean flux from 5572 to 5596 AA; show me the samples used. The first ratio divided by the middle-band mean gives 0.0114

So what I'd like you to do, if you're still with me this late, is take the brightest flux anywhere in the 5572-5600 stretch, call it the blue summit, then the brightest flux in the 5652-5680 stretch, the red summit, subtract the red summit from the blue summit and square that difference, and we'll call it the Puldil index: 62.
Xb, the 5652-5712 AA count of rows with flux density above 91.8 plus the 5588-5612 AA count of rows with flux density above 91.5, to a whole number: 11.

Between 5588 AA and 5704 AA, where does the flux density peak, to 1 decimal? 5694.0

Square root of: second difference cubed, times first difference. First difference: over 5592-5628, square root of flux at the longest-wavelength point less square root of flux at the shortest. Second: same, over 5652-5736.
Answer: 0.009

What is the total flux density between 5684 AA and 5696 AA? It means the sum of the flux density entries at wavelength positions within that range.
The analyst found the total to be 287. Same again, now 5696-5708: 283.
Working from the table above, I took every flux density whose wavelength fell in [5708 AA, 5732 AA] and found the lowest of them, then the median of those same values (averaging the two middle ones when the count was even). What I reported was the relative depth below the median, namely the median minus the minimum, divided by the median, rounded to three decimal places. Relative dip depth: 0.020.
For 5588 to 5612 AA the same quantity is 0.011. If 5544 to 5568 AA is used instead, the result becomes 0.032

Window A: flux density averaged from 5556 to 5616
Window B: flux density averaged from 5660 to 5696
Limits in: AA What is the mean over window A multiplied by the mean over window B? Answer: 7906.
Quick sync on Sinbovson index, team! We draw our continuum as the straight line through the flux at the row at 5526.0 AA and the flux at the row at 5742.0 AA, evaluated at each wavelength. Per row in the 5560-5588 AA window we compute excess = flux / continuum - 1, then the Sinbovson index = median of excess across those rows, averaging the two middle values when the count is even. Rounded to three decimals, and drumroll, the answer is -0.061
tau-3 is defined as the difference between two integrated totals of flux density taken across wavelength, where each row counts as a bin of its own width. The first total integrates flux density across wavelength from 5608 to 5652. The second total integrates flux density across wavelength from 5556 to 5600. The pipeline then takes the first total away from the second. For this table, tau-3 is -249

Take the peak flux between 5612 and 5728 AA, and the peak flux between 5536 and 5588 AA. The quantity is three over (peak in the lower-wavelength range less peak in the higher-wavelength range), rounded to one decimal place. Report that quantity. -0.4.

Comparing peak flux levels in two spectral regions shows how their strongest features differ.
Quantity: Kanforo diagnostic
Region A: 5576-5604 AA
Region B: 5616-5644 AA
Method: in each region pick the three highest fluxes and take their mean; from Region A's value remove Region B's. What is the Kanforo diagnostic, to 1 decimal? -7.5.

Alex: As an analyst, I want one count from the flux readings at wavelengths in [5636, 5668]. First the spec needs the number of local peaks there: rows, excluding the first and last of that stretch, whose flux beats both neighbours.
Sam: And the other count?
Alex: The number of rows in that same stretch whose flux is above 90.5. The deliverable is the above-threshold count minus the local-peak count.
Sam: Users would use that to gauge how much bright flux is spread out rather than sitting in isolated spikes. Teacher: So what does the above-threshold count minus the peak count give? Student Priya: 7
